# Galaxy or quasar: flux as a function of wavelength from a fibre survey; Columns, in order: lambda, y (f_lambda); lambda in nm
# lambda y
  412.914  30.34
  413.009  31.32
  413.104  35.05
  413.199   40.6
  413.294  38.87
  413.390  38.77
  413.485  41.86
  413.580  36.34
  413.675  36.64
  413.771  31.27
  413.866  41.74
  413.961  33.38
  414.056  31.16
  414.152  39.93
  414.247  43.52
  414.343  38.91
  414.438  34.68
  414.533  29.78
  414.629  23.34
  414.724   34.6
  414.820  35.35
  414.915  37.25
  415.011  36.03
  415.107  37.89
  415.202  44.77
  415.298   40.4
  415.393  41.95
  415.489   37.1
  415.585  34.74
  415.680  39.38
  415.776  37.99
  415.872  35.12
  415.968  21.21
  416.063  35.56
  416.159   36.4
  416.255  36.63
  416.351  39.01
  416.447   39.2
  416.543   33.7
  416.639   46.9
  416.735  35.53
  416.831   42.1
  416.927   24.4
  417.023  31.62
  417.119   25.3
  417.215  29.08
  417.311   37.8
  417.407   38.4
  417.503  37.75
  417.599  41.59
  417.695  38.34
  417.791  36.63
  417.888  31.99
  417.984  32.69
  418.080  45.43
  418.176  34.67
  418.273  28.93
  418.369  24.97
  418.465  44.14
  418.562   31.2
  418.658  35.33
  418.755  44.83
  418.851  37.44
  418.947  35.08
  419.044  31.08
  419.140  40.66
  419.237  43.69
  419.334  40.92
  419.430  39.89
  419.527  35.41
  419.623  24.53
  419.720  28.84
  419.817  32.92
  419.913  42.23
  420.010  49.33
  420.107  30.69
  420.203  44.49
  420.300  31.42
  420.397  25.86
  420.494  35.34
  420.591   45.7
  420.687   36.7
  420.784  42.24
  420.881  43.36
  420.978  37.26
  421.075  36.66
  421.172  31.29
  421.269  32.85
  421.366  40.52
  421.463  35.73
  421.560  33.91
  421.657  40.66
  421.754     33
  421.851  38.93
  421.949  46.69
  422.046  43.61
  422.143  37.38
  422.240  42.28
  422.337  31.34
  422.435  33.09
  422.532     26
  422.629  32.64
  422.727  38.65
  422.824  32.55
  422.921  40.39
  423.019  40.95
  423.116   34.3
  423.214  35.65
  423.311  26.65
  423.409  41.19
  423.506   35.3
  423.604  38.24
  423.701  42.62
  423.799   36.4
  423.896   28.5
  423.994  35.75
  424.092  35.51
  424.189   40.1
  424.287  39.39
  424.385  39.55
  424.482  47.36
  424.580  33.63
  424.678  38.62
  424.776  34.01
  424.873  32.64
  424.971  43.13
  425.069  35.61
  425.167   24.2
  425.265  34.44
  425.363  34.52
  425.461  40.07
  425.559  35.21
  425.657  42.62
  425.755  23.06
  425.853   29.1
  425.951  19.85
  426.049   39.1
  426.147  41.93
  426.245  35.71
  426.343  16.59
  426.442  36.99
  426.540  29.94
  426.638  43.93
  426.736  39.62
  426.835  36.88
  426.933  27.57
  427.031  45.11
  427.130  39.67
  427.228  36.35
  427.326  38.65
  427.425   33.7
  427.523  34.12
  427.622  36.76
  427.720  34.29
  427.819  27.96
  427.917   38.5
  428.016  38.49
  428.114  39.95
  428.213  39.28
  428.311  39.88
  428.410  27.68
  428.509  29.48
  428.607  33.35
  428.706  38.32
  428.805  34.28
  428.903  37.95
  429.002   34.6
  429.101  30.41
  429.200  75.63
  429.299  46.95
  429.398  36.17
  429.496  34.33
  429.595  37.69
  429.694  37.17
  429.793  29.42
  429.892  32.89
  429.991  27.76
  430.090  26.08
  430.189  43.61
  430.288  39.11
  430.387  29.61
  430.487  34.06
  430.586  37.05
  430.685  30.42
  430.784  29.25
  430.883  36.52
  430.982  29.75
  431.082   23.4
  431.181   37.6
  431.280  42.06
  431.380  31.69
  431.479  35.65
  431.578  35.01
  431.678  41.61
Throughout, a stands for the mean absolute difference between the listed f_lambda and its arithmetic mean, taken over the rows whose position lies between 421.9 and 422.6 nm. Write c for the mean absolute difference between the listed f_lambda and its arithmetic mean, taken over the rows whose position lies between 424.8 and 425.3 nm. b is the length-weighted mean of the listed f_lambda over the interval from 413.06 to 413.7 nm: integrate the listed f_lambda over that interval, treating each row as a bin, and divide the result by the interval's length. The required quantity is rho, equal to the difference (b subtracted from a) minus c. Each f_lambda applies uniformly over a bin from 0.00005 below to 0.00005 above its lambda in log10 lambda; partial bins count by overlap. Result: -37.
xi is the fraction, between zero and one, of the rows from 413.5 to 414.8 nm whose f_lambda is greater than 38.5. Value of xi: 0.31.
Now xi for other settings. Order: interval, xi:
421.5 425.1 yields 0.43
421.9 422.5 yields 0.50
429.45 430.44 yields 0.20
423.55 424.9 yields 0.43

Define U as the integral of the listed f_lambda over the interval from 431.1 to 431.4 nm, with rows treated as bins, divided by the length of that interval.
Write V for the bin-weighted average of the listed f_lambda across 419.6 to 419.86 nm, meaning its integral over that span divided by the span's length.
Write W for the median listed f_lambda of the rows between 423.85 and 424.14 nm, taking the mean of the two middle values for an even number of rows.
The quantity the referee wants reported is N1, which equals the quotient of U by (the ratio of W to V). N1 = 29.6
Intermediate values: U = 36.2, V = 29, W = 35.5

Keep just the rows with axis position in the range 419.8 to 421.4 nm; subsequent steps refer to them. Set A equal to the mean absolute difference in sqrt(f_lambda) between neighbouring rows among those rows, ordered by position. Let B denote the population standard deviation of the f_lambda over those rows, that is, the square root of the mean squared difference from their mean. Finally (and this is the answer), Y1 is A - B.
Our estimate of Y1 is -5.55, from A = 0.63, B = 6.2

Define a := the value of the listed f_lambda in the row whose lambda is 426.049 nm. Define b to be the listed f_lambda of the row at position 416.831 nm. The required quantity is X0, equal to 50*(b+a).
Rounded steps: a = 39.1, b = 42.1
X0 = 4060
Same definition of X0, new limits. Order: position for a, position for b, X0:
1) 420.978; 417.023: 3444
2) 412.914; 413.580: 3334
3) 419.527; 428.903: 3668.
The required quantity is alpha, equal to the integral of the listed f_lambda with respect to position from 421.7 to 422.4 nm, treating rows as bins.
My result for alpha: 27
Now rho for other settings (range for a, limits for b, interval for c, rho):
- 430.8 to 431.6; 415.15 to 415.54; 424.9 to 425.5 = -41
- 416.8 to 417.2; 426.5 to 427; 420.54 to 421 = -33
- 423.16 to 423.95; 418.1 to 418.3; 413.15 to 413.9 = -33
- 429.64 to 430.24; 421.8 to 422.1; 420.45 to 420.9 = -41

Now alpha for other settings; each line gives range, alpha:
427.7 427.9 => 6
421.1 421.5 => 14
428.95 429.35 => 19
